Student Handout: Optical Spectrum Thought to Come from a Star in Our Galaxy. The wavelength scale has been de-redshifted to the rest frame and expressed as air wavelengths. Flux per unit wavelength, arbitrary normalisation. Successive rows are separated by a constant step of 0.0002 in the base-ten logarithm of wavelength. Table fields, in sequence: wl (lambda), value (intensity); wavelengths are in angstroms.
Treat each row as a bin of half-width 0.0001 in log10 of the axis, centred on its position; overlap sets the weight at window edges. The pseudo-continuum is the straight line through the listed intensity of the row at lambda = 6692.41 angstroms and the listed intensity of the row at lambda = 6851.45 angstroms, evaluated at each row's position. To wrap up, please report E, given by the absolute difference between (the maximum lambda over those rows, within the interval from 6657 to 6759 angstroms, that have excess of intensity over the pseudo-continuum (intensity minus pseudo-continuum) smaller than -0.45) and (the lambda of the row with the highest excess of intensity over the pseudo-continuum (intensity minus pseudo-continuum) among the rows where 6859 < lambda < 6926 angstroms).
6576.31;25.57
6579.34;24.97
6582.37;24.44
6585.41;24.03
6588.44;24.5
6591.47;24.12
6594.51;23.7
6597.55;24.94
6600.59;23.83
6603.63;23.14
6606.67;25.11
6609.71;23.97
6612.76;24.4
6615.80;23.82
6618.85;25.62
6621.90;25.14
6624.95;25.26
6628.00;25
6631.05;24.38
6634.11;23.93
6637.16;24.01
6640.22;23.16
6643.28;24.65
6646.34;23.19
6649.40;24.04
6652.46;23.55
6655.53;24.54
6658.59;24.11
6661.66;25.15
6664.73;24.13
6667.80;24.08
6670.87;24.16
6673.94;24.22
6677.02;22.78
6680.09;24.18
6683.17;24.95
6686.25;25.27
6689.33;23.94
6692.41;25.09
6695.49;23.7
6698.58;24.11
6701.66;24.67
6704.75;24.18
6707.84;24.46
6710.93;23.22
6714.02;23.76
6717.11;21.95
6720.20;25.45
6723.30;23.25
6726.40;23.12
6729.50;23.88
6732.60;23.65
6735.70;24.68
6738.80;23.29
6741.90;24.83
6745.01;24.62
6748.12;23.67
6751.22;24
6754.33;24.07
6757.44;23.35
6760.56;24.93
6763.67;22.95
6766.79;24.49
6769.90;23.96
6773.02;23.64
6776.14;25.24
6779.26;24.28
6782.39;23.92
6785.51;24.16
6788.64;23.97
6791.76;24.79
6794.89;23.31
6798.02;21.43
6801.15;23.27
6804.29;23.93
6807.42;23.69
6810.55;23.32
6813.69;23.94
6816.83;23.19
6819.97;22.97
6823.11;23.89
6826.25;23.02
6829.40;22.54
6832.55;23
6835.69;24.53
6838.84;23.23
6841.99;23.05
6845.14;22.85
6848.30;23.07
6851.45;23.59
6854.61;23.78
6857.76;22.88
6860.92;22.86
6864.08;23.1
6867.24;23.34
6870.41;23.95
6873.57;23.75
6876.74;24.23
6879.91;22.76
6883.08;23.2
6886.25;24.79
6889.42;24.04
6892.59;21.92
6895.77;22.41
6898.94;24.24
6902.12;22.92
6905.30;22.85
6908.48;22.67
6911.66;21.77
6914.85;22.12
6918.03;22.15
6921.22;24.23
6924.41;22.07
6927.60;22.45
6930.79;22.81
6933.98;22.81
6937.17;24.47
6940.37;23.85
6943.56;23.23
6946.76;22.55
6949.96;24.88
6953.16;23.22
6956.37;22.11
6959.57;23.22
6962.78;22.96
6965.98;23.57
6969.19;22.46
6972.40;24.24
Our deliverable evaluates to 128.8 angstroms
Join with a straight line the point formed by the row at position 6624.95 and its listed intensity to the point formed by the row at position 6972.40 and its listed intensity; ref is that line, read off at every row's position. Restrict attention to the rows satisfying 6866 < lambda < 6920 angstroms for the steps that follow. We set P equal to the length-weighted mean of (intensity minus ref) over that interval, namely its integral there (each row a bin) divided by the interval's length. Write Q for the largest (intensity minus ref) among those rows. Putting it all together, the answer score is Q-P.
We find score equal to 1.6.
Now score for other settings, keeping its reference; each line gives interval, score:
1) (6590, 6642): 1.3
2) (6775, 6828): 1.5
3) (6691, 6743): 1.5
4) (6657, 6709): 1.0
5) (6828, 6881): 1.1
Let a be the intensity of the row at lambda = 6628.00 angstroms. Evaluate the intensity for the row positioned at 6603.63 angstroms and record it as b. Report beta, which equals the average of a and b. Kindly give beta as 24.1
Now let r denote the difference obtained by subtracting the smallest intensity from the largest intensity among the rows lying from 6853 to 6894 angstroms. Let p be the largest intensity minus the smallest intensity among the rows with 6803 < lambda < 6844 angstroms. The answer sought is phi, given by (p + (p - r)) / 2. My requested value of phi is 0.6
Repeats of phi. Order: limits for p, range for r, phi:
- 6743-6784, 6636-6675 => 1.3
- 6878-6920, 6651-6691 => 1.8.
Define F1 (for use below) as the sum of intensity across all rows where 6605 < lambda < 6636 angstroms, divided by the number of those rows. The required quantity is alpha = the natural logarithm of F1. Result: 3.21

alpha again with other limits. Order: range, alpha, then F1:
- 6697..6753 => 3.18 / 23.9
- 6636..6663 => 3.18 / 24.0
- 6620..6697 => 3.19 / 24.3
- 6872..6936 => 3.14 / 23.0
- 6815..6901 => 3.15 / 23.3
